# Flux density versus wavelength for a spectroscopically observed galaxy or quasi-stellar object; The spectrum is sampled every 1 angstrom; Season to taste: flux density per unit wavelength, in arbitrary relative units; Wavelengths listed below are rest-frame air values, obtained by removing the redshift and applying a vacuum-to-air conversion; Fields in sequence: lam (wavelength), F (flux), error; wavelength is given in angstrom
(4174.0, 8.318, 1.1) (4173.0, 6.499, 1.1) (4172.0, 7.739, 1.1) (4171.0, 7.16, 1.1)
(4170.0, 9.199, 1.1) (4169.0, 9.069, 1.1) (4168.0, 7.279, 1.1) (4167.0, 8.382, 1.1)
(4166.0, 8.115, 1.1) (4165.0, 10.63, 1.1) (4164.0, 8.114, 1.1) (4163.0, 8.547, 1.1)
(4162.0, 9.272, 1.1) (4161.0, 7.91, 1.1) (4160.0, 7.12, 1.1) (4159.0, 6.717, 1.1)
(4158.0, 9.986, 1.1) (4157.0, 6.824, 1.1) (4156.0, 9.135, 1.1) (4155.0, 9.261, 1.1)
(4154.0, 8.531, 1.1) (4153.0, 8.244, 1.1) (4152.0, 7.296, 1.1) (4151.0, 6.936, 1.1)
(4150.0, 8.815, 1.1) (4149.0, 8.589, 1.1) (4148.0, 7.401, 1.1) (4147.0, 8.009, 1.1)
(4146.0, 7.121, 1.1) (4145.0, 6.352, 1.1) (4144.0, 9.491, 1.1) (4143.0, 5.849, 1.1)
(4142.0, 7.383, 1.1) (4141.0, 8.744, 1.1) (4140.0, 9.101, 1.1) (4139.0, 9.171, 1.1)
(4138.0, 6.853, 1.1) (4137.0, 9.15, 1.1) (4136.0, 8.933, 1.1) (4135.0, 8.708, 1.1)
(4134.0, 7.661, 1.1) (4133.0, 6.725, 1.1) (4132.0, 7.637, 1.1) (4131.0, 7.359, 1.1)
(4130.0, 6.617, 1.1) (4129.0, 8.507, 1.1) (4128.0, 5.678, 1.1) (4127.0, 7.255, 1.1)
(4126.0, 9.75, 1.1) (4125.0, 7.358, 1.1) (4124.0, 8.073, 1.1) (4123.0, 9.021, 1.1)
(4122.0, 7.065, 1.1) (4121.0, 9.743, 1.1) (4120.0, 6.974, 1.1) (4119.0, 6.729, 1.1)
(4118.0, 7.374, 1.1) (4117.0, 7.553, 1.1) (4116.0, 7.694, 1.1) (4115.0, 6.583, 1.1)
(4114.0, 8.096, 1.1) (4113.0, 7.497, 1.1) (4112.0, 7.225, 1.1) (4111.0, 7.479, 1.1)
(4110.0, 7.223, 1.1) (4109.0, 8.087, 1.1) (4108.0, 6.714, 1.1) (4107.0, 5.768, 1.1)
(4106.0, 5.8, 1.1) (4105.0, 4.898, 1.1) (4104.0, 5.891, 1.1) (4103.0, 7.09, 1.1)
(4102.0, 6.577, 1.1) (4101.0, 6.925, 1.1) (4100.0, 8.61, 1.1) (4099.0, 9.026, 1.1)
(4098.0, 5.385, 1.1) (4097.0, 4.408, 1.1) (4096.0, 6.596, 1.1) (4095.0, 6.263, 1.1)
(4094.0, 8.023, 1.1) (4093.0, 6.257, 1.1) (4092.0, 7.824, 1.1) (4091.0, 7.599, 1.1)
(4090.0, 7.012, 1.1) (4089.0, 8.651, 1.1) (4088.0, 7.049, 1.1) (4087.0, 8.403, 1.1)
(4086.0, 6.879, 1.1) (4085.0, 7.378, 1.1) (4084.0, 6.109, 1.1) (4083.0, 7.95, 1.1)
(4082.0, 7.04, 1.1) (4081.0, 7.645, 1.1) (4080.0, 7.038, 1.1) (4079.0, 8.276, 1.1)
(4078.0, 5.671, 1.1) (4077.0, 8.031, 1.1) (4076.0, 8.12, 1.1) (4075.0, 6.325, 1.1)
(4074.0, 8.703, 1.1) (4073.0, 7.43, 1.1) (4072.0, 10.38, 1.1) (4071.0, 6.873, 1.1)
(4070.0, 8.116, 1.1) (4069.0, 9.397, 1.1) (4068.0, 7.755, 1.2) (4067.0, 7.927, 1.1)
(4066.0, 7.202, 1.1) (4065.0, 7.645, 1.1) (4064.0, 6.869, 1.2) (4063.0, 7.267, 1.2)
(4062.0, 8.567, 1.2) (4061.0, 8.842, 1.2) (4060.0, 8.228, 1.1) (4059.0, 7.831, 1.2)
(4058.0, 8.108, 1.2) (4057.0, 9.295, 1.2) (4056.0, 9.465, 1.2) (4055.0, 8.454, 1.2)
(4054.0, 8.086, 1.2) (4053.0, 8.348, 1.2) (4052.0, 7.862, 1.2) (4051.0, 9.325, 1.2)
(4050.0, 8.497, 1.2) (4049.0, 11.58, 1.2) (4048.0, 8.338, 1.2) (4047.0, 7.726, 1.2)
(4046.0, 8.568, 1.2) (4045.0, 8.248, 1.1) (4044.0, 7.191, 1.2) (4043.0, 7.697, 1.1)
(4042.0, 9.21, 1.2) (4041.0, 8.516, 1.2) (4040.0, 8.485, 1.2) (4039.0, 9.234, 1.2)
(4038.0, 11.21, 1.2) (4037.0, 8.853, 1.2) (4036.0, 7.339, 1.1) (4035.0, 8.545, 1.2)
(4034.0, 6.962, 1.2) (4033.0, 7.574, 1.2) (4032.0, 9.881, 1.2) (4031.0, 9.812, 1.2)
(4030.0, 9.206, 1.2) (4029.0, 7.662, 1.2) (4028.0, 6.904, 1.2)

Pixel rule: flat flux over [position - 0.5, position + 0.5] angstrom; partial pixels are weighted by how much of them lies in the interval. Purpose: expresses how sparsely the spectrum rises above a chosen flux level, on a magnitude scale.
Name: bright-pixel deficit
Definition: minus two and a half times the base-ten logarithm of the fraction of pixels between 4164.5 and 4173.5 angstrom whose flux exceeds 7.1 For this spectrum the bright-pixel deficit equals 0.13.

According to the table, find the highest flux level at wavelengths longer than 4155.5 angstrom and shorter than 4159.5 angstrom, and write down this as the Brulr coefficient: 9.986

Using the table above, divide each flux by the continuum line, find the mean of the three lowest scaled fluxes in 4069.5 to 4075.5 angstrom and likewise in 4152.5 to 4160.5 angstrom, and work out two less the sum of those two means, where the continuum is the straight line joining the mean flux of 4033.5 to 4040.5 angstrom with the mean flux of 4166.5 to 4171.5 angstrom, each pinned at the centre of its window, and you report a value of 0.36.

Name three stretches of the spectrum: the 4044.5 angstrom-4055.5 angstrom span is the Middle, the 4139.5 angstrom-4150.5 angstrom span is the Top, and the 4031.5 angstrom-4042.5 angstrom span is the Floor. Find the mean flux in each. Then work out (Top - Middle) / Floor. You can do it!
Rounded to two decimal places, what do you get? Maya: -0.09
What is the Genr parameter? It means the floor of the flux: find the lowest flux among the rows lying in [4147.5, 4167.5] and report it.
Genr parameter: 6.717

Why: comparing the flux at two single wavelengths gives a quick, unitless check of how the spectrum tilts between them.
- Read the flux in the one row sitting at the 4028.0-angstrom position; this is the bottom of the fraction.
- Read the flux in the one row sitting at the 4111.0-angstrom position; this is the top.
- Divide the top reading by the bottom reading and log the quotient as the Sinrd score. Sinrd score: 1.08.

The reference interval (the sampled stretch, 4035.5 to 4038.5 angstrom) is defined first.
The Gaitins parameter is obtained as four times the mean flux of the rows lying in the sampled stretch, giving 37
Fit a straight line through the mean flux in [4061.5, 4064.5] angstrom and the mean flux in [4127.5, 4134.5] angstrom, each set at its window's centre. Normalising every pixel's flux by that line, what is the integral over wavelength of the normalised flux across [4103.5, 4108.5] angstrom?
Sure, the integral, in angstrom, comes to 4.0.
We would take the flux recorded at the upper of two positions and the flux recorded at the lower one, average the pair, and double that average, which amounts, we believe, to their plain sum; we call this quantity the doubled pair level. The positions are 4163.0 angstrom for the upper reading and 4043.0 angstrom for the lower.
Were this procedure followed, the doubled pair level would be 16.2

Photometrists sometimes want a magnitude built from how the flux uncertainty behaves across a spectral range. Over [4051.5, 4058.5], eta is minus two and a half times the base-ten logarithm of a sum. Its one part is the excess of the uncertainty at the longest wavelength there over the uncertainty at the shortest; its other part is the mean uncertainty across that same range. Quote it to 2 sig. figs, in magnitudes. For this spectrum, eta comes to -0.20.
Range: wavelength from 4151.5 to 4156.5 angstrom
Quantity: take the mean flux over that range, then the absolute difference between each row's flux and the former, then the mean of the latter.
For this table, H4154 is 0.58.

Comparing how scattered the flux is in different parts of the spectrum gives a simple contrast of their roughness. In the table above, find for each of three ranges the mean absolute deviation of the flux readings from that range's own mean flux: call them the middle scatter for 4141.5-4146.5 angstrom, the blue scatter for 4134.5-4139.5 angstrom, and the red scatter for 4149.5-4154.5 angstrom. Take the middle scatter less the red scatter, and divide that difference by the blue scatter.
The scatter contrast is 0.4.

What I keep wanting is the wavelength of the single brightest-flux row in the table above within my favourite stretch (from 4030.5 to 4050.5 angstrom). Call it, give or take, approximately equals 4049.0 angstrom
